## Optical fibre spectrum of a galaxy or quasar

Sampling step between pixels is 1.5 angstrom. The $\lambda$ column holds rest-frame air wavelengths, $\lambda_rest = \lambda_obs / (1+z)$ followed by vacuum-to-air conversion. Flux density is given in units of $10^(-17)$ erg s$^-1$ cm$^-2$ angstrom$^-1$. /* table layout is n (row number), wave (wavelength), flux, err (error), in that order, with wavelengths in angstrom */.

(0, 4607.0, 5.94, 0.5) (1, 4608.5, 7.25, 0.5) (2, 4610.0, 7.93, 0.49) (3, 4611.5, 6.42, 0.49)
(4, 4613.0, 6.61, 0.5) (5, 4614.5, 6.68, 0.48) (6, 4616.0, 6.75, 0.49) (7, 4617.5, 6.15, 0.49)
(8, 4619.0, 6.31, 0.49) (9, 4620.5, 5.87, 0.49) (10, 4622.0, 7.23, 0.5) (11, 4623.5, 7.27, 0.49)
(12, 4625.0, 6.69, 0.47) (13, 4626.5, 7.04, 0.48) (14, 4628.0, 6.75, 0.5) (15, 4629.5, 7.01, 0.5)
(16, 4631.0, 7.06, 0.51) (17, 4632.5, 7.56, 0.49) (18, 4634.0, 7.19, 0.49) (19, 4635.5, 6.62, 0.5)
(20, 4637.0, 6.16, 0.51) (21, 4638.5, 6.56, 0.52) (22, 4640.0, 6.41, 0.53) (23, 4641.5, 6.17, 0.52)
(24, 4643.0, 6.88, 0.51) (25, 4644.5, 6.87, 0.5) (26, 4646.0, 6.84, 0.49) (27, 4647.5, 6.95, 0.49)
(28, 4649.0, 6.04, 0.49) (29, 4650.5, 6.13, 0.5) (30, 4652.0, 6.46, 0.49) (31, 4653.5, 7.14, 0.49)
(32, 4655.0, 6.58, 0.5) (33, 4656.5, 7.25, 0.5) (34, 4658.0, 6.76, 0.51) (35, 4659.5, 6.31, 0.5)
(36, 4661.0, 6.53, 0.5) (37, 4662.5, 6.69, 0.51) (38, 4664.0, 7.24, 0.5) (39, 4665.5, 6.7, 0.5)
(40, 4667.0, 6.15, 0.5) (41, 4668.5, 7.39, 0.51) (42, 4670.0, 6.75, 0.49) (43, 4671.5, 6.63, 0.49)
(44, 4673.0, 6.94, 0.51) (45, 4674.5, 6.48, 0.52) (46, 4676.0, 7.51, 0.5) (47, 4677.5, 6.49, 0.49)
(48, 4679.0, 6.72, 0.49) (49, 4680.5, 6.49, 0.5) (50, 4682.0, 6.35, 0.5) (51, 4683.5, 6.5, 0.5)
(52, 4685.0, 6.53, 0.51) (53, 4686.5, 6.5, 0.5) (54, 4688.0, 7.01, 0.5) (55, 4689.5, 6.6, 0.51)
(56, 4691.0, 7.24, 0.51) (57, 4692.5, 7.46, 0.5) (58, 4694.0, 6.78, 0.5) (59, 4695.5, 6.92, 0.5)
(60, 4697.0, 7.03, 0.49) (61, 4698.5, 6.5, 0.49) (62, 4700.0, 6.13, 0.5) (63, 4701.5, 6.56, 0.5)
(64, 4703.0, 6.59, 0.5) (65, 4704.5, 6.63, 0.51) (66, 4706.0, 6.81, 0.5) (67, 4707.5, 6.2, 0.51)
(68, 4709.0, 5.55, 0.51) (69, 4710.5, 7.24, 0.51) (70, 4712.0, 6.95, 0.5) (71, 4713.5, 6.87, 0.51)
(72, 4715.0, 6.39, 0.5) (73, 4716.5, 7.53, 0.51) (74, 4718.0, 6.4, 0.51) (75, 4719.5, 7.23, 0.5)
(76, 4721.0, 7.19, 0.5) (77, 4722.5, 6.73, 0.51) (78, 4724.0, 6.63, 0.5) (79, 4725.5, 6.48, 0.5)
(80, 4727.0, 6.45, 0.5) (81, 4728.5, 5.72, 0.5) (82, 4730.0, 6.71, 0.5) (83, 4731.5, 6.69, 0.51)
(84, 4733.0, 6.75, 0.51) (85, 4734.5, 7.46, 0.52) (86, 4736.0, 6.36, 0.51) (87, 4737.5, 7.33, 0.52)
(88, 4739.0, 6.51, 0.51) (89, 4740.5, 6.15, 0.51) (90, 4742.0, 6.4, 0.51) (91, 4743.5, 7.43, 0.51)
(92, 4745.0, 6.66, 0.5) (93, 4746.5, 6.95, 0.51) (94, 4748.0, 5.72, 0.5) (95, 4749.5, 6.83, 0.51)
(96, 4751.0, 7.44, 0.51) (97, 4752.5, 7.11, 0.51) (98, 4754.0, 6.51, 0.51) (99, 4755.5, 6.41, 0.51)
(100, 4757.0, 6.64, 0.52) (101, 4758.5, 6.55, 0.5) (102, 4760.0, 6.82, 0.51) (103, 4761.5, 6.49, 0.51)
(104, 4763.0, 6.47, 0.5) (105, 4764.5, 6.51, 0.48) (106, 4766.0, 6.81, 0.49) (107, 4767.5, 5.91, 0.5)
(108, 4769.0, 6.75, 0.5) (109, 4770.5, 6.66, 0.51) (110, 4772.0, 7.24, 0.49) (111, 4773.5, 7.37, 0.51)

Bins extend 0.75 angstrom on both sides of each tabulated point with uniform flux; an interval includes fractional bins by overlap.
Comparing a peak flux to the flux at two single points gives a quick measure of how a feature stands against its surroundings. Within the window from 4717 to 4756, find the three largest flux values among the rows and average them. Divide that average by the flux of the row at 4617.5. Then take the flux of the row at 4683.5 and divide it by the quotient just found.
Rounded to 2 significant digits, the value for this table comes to 5.4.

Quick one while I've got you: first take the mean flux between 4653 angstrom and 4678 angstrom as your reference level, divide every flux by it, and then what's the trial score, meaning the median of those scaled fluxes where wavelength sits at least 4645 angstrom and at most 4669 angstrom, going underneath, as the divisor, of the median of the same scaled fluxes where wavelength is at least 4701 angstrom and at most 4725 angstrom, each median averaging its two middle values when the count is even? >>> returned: 1.00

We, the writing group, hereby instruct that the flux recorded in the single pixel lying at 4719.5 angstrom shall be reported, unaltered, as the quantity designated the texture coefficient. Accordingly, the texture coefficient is 7.23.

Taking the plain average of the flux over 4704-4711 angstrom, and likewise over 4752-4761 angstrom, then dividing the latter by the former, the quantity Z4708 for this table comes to 1.03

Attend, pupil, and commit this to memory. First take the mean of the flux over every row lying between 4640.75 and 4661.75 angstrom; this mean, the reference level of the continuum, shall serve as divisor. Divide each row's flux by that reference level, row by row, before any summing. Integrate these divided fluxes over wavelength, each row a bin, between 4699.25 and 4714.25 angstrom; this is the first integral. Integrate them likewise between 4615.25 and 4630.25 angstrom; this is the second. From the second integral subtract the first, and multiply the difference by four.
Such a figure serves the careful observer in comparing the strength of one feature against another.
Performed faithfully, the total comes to 1.4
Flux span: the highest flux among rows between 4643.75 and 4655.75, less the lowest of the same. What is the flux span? 1.10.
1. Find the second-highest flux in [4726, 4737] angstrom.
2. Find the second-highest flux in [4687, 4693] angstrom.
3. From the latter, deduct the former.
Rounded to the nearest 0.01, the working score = 0.49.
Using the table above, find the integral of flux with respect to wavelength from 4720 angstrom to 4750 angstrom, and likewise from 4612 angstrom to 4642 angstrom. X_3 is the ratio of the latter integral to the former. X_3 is 1.01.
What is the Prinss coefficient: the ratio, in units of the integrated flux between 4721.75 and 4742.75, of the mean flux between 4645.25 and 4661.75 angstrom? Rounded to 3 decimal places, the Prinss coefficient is 0.048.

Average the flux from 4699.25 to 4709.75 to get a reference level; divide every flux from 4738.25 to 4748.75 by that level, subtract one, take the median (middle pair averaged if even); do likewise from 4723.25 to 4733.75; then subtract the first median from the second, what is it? 0.019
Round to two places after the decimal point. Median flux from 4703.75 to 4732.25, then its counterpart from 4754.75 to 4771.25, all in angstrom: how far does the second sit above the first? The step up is -0.14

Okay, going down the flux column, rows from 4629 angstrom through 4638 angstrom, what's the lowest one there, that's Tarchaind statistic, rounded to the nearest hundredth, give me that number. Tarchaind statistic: 6.16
